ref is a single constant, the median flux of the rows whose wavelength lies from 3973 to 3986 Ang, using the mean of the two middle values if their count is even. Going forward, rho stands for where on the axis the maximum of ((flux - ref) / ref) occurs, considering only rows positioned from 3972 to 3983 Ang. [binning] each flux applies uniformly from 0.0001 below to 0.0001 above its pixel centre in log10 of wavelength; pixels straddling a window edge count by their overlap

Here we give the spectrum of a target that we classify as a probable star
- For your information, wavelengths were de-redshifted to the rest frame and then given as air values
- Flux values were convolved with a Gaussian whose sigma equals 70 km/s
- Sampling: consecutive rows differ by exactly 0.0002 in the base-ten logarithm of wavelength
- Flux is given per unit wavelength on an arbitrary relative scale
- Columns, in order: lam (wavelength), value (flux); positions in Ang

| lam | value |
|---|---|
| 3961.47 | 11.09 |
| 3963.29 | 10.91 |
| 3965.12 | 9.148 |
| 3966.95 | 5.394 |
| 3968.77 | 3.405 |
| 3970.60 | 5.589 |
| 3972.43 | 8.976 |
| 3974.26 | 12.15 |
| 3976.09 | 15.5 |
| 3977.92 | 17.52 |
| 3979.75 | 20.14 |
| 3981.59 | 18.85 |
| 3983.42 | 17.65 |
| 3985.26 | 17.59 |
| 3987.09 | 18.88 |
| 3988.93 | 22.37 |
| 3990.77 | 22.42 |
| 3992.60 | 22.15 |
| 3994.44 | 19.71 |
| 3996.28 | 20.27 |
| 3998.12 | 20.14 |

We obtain 3979.75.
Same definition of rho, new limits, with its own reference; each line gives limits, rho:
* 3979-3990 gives 3988.93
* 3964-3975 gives 3974.26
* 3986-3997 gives 3990.77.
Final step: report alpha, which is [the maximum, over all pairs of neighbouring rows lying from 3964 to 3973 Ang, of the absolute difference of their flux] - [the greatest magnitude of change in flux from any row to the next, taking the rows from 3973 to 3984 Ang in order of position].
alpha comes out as 0.40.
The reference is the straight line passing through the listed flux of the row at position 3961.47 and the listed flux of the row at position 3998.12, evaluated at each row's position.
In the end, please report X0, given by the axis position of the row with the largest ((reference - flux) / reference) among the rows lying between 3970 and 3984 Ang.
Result 3970.60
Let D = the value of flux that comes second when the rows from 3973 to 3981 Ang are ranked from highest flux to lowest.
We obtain 17.52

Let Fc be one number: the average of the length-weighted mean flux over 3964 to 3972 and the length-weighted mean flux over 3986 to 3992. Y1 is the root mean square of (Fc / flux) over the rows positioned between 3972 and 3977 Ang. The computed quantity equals 1.21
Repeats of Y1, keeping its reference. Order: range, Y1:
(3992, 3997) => 0.66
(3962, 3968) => 1.85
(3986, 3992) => 0.65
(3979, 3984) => 0.73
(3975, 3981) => 0.79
